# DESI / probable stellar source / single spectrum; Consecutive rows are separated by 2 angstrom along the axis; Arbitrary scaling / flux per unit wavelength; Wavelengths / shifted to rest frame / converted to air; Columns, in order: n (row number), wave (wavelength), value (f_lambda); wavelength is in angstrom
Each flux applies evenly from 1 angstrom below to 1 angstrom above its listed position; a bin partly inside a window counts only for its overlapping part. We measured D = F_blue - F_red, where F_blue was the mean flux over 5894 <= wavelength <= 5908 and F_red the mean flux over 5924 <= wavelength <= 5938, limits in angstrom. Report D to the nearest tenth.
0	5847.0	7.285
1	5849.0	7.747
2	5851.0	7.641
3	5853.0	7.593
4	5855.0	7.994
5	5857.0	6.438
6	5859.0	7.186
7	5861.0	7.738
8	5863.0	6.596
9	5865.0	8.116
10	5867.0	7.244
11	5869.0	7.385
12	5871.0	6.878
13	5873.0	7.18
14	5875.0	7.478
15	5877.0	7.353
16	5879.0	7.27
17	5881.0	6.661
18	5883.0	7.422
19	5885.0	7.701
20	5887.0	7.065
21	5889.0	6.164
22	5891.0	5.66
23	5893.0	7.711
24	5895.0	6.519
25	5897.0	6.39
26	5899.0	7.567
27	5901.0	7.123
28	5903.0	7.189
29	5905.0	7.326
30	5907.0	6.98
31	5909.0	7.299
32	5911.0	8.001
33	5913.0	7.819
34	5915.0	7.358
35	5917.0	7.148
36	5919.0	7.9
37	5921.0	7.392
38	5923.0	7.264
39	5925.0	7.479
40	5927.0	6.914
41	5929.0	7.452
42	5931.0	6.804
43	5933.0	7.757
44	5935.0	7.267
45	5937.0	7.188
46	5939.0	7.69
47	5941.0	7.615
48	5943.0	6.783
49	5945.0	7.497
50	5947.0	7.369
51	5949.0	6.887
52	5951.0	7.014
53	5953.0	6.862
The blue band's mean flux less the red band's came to -0.3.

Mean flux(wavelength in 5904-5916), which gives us 7.46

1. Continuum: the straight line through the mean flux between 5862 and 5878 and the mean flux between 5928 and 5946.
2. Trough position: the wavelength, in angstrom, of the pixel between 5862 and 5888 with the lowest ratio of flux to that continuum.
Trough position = 5863.0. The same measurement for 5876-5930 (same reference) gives 5891.0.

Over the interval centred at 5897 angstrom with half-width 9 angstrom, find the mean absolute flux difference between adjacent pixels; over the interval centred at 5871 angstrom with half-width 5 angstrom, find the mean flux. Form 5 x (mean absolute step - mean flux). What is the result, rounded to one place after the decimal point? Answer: -32.6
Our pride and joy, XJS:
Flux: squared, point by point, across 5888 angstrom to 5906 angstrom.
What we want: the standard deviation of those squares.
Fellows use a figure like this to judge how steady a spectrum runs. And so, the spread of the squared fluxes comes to 9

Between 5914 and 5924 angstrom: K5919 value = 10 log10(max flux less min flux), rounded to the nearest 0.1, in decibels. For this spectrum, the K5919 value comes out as -1.2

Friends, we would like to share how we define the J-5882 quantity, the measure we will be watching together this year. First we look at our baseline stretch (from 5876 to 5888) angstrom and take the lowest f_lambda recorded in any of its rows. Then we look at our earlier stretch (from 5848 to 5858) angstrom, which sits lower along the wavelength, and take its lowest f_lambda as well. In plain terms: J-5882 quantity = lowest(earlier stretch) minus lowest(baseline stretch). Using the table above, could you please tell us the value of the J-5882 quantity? -0.22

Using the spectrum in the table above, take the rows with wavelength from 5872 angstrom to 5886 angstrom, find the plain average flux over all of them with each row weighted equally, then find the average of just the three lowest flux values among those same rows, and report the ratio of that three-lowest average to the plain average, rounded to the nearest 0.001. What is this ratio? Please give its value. 0.965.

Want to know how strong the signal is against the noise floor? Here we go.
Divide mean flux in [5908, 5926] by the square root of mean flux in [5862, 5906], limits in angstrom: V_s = 2.82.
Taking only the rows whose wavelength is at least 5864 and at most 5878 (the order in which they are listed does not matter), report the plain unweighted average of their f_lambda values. 7.38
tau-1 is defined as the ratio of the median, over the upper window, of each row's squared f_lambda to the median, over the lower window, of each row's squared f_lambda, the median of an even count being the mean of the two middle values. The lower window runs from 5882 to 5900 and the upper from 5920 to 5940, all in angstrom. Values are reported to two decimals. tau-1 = 1.08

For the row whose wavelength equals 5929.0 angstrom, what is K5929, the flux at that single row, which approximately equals 7.452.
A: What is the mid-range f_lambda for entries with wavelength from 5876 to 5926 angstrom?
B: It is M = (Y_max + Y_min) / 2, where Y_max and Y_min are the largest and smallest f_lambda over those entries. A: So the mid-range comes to 6.83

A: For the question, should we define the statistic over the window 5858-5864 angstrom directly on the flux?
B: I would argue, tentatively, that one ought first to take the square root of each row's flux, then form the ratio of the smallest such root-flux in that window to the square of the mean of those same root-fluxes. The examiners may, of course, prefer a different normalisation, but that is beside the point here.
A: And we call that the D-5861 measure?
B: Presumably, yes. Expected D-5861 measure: 0.358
